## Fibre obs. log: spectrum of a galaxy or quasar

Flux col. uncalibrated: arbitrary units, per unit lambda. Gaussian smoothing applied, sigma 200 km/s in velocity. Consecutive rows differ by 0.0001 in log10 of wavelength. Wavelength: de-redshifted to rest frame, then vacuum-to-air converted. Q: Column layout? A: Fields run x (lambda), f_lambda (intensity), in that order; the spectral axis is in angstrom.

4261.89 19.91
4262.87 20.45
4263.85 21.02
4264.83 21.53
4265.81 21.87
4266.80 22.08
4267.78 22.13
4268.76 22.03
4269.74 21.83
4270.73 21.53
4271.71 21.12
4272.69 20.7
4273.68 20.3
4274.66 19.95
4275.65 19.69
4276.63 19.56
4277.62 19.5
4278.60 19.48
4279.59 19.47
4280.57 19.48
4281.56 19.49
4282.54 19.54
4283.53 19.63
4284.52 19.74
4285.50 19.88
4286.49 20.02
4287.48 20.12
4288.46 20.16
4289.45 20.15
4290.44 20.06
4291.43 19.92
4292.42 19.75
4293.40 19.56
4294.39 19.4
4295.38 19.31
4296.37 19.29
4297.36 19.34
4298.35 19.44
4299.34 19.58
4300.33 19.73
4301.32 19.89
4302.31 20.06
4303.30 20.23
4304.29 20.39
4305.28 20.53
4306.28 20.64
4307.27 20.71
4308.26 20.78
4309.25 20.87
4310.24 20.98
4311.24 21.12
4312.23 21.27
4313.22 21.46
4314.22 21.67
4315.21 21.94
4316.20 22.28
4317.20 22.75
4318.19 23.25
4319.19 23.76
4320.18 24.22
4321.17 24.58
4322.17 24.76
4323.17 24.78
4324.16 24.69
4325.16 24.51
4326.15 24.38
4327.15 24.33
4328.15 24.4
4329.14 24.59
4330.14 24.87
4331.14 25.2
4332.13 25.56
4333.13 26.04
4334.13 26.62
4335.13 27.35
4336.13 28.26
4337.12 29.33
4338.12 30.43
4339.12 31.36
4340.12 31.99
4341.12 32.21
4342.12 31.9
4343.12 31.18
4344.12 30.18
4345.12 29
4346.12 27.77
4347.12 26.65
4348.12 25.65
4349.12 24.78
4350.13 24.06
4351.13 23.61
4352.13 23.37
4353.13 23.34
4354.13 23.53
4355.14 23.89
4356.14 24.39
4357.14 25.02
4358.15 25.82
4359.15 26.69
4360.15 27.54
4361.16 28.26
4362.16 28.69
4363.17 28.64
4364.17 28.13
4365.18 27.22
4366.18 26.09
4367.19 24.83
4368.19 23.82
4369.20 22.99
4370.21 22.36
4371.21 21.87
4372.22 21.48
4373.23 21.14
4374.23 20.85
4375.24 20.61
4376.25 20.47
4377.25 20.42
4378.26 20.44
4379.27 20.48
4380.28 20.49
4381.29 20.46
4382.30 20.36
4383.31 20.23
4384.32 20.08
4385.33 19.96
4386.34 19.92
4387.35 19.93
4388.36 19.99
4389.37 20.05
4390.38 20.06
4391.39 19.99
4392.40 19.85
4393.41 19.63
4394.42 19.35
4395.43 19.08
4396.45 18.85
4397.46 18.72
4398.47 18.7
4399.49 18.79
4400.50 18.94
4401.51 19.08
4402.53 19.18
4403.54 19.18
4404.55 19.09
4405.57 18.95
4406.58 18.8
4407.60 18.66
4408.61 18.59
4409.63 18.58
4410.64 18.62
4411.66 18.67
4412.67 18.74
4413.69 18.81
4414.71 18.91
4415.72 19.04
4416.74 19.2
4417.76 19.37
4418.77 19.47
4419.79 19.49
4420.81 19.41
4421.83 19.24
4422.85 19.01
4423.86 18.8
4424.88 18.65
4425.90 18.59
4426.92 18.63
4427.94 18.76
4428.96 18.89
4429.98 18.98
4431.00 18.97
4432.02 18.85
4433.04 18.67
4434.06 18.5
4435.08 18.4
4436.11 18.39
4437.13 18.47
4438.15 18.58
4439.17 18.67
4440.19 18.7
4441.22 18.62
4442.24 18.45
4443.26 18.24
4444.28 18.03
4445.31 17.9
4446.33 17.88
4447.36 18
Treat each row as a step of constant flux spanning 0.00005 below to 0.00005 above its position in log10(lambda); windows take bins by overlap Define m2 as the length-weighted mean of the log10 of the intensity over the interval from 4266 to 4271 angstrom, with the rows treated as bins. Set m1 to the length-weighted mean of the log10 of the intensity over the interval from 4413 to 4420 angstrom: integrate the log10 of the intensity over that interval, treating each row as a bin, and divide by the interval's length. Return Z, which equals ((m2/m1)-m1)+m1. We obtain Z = 1.04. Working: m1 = 1.28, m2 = 1.34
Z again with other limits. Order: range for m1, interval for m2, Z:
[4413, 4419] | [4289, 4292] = 1.01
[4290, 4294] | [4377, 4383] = 1.01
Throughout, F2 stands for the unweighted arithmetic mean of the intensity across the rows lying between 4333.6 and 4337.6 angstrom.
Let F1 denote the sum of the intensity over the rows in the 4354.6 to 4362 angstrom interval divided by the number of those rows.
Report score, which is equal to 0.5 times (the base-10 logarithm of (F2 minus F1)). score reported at 0.1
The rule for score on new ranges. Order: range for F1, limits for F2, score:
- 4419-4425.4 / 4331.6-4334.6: 0.4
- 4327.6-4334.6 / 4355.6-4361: -0.1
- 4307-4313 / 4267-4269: 0.0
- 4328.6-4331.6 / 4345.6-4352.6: -0.3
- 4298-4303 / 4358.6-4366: 0.5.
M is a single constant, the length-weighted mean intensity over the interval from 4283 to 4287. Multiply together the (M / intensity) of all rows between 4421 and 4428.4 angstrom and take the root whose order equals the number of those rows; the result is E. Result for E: 1.05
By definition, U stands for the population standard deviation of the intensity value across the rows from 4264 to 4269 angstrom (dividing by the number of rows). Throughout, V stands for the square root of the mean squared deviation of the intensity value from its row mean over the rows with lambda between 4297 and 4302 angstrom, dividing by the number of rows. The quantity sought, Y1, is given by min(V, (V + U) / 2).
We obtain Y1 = 0.20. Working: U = 0.22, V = 0.20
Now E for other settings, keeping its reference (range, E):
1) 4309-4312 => 0.94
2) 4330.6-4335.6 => 0.76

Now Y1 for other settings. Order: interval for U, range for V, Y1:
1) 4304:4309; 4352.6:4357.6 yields 0.37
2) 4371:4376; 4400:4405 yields 0.09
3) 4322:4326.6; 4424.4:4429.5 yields 0.11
